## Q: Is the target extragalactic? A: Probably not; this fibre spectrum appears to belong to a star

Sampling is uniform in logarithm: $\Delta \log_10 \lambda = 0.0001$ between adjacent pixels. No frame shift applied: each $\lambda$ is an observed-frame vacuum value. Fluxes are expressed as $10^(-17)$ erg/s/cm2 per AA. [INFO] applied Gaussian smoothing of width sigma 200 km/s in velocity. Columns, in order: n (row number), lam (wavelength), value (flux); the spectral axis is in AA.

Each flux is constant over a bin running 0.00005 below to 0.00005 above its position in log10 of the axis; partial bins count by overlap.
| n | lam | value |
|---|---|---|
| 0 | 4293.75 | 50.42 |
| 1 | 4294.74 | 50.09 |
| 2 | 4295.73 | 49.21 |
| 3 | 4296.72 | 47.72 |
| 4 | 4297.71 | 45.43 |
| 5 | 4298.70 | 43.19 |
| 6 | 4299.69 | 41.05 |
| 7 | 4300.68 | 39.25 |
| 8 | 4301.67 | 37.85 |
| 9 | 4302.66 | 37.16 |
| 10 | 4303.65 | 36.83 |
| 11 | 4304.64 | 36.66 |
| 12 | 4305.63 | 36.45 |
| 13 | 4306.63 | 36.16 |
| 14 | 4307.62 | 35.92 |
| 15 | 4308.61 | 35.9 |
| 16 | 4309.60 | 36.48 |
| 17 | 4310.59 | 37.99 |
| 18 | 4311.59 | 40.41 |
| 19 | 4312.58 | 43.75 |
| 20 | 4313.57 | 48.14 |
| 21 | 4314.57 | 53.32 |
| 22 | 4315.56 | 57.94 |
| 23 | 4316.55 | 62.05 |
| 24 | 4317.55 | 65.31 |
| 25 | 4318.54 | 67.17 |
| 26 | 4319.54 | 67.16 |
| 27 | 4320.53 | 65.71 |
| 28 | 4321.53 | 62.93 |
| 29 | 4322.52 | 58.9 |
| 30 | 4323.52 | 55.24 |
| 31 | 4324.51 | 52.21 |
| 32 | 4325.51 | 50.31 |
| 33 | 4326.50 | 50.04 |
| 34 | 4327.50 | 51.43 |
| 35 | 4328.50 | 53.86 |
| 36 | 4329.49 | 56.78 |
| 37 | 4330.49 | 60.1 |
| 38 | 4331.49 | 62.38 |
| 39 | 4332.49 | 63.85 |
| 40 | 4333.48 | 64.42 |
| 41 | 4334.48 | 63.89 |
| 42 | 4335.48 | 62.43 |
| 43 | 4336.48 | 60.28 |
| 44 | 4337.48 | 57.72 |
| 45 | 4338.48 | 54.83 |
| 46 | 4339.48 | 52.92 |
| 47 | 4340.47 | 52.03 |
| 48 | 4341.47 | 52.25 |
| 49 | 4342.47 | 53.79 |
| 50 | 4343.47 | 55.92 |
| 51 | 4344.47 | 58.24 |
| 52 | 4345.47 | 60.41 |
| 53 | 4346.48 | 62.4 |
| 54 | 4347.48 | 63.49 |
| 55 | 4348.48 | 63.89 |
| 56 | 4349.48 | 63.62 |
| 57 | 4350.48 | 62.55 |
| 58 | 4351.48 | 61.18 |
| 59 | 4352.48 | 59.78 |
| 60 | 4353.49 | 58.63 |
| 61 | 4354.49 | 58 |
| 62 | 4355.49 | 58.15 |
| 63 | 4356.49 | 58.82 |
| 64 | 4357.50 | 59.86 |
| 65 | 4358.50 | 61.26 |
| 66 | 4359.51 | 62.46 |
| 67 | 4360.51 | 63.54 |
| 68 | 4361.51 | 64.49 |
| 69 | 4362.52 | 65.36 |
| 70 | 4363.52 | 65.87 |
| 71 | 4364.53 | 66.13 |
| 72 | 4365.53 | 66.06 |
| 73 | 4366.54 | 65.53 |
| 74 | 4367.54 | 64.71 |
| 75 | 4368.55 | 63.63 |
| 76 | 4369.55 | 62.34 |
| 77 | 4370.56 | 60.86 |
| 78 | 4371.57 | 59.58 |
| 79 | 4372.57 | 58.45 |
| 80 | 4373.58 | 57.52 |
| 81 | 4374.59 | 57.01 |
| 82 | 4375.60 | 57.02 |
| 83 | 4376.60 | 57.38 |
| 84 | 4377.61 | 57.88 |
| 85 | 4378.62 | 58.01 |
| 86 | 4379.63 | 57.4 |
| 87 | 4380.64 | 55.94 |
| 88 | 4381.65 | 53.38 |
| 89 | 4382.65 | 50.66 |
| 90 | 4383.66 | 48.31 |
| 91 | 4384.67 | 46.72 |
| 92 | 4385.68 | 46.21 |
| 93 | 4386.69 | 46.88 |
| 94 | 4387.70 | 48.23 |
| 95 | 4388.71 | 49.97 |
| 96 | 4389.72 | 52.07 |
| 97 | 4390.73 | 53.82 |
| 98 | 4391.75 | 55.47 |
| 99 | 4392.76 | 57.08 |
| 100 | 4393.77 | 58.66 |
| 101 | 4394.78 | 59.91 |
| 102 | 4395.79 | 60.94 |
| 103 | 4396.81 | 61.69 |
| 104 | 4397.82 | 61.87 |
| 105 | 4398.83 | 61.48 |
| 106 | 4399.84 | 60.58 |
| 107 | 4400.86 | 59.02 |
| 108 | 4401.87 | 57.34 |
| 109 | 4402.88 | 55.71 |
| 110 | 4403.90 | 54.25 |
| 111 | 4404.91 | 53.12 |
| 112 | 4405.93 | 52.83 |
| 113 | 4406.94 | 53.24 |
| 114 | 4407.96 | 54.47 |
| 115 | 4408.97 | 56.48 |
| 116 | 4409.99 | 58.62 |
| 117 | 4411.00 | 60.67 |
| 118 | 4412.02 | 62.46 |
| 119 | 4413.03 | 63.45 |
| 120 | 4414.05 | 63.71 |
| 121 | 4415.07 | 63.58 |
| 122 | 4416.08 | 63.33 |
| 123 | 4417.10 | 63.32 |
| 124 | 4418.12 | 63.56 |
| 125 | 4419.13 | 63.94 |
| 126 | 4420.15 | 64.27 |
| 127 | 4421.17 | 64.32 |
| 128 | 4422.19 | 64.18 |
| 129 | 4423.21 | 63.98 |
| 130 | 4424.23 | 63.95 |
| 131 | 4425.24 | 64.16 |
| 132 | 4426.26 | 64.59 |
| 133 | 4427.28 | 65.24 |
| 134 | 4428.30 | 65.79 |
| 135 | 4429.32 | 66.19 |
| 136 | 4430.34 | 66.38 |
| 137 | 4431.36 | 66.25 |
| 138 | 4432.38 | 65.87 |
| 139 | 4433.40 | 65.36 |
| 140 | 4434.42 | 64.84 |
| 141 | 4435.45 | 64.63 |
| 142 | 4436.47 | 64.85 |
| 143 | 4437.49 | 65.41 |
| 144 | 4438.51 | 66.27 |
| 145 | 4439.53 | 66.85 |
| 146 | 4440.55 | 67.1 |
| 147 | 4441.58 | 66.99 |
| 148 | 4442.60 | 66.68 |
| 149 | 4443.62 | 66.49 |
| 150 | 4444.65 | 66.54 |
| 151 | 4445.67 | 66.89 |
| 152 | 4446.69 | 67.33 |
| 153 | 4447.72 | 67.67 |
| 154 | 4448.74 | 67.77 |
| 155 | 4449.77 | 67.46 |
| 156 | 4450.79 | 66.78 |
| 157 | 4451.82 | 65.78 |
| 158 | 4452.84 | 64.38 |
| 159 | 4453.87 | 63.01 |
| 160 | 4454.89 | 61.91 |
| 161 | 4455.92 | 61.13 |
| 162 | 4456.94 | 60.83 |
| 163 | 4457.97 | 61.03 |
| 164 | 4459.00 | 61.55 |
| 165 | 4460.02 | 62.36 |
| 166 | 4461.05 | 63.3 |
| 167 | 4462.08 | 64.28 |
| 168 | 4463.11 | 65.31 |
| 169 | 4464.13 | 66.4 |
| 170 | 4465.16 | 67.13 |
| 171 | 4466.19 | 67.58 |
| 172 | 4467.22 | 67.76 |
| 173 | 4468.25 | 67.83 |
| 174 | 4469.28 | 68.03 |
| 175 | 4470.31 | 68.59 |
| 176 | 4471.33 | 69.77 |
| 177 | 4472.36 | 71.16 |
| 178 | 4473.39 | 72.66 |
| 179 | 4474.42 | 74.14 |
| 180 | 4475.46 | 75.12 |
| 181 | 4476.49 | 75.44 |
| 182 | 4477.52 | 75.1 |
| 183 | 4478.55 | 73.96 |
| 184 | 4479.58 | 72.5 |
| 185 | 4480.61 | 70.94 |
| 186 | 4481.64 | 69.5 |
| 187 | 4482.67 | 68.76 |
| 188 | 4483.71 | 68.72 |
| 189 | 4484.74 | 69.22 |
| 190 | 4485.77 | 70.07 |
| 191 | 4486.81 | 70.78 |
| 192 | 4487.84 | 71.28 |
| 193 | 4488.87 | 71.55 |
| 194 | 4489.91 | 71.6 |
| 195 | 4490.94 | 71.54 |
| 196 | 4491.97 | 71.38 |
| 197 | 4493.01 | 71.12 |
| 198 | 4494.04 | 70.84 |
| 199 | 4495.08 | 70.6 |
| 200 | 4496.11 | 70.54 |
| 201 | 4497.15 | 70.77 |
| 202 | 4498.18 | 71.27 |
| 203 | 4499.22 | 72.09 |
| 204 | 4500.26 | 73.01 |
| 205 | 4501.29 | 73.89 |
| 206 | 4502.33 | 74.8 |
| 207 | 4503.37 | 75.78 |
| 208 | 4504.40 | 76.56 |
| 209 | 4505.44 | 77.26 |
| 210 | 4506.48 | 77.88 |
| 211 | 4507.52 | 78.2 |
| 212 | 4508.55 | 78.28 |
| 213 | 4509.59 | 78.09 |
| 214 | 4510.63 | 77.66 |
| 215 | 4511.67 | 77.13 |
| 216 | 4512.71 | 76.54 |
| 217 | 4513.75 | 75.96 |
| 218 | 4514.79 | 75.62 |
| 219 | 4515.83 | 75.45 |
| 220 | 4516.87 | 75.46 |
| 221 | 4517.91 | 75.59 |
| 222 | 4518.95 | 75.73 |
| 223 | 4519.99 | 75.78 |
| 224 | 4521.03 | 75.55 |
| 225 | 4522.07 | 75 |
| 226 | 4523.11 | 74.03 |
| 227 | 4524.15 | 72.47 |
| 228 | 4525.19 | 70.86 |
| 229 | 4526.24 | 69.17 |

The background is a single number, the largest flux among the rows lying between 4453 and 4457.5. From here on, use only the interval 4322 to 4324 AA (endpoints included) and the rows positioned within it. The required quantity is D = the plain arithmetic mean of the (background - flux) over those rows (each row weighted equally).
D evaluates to 6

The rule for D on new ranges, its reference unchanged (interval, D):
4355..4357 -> 5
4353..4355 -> 5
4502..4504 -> -12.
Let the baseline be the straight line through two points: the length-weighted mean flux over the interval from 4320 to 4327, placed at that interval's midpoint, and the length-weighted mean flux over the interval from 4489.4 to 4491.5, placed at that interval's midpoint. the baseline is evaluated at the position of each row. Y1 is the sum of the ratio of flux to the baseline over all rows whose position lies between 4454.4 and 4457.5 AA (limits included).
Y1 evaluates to 2.68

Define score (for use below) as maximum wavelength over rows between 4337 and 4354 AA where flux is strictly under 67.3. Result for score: 4353.49 AA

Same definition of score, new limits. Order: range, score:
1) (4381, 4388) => 4387.70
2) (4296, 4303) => 4302.66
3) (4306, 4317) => 4316.55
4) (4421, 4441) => 4440.55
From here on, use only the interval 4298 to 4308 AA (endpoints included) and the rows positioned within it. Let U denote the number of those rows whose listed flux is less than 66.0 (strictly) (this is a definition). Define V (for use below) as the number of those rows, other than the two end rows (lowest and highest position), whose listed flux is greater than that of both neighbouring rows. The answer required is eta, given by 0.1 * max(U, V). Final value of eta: 1.0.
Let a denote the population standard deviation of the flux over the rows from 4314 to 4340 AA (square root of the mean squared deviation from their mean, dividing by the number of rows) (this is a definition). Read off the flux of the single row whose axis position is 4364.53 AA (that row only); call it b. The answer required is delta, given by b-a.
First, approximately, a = 5.3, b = 66.13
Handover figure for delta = 60.8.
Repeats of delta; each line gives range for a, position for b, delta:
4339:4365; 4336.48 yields 56.2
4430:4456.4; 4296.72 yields 46.1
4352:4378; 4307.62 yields 32.7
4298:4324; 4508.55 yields 66.6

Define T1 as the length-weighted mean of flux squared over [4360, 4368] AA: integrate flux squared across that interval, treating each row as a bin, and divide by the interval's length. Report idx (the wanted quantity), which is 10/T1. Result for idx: 0.0023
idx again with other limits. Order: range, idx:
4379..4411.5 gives 0.0033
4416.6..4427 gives 0.0024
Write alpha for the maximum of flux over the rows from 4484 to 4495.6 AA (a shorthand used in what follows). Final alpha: 71.6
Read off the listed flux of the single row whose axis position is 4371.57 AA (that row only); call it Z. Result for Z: 59.58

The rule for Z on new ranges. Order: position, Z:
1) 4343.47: 55.92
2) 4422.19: 64.18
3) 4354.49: 58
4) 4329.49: 56.78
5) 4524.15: 72.47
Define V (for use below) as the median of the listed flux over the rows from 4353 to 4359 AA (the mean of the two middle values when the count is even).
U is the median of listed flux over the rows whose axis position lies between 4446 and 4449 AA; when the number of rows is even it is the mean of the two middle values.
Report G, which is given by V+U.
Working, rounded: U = 68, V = 59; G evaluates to 126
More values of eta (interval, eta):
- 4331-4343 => 1.2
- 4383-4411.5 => 2.8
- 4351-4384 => 3.1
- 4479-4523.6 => 0.3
